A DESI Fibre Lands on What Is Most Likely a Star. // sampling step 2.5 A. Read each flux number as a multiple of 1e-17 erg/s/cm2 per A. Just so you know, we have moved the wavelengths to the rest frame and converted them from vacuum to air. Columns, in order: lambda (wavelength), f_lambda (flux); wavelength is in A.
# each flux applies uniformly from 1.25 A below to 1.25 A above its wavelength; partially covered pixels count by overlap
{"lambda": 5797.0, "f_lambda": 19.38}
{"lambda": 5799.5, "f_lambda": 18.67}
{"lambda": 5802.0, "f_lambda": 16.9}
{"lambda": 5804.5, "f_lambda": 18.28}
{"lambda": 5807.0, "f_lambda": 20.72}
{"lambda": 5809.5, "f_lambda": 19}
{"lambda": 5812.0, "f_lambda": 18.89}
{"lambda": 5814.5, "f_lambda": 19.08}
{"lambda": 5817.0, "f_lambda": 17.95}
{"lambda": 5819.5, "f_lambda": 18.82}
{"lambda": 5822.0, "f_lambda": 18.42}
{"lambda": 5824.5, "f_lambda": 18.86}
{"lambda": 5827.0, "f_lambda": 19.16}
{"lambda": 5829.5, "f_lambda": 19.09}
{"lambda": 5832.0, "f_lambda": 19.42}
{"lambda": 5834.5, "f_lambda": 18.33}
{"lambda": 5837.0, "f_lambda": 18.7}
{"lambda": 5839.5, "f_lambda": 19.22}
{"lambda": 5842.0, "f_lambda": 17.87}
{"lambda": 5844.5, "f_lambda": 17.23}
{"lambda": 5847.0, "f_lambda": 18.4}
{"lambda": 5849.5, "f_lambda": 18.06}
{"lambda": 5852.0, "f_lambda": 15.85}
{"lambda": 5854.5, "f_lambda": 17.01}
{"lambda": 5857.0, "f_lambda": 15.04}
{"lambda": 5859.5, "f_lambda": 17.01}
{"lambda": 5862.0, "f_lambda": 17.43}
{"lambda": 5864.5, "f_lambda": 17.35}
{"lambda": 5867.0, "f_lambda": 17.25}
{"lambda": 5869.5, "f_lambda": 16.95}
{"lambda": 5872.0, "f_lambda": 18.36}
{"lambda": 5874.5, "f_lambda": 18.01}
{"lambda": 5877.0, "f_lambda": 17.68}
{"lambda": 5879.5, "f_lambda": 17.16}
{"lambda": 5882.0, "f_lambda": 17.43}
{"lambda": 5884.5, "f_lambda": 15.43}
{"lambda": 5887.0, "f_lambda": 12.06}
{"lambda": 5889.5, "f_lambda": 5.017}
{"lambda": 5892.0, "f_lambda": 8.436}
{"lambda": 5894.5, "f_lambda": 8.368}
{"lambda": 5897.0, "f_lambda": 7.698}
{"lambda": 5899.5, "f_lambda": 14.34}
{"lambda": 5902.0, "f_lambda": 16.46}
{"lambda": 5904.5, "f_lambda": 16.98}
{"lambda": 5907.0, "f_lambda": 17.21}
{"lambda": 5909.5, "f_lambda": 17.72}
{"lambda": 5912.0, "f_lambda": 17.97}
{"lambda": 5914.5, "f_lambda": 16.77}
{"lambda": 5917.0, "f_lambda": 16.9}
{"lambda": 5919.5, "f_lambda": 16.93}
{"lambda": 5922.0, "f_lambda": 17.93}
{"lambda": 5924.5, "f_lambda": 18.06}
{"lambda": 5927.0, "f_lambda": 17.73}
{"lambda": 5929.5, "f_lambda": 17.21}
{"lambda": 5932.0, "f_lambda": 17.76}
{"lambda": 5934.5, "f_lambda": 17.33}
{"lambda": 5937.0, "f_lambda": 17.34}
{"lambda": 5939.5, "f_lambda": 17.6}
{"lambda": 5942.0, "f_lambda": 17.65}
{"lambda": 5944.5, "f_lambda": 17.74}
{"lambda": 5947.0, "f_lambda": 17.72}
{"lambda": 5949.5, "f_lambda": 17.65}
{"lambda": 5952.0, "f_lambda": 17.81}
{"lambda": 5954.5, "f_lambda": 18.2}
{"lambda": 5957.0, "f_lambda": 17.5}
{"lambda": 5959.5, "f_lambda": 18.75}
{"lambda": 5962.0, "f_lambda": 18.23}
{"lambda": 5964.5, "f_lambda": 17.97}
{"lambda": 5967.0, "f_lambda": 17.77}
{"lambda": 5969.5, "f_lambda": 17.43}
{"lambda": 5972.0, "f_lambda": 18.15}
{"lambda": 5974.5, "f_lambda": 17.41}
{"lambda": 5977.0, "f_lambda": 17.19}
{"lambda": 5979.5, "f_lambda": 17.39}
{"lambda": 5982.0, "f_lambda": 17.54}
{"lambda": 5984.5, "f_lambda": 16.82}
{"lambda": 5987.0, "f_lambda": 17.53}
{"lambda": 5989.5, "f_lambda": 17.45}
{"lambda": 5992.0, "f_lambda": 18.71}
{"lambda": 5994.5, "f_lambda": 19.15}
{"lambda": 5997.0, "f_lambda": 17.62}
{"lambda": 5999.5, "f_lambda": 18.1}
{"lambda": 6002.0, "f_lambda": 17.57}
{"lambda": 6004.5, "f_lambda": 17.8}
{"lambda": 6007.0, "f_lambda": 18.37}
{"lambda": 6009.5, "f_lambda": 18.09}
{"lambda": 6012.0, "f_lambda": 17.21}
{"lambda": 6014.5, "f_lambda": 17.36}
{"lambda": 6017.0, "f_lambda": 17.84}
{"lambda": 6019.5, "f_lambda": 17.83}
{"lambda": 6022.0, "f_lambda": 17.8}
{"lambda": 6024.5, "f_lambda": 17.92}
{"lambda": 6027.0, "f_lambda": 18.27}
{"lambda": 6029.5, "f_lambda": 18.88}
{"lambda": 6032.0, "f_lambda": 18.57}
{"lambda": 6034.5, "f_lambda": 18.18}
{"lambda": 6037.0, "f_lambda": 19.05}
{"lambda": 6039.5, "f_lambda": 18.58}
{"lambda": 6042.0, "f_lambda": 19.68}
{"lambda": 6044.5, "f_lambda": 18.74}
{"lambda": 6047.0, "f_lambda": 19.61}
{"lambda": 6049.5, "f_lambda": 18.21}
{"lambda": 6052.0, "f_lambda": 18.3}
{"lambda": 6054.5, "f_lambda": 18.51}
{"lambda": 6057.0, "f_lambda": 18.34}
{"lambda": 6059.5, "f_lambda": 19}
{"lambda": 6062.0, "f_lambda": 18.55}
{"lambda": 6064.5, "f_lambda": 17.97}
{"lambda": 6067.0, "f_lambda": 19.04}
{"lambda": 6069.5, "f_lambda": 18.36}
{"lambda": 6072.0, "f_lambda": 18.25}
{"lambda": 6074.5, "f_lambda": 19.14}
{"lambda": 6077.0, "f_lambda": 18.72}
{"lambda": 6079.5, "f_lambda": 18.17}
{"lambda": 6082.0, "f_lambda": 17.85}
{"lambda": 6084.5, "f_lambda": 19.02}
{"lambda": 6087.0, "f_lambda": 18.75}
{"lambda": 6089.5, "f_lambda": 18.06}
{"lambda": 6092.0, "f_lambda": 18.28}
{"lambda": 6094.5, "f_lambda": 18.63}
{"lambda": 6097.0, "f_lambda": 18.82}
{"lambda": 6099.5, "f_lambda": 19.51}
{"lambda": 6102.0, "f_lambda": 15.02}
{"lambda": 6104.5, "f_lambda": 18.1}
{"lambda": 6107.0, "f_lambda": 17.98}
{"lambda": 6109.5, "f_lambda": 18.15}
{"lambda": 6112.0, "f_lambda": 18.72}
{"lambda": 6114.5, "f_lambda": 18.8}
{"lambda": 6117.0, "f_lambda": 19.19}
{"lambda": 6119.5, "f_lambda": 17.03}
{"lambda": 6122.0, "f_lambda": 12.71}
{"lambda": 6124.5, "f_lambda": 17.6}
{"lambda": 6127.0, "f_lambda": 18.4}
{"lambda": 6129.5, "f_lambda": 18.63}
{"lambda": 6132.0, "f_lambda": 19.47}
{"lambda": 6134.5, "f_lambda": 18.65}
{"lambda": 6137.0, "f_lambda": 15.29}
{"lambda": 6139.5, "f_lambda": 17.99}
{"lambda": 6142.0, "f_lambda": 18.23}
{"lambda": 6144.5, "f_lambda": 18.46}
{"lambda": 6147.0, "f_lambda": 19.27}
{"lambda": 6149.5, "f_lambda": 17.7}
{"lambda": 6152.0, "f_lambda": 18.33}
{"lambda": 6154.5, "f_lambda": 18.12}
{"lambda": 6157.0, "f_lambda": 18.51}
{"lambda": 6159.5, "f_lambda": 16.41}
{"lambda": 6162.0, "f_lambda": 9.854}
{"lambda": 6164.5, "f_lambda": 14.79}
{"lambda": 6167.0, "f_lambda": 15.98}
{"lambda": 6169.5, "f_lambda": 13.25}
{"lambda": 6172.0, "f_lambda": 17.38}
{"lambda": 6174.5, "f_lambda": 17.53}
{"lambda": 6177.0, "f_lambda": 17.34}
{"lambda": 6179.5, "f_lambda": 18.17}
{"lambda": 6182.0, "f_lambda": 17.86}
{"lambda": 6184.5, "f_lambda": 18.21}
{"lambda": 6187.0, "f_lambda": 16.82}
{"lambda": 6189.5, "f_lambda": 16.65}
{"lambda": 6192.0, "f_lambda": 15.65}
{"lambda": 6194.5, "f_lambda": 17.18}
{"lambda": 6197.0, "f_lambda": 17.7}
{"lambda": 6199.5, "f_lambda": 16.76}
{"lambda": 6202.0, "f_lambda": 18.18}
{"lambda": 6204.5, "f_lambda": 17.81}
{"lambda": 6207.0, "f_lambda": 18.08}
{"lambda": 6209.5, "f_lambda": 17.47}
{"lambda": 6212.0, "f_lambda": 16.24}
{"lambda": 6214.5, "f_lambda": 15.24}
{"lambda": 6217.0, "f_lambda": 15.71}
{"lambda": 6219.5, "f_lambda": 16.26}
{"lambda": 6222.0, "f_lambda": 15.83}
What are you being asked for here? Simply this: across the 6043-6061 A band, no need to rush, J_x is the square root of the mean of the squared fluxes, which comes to 18.7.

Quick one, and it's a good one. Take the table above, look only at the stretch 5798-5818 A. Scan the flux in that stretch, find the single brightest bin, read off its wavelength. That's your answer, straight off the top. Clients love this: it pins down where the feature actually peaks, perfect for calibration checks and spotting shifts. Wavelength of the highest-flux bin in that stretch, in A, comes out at 5807.0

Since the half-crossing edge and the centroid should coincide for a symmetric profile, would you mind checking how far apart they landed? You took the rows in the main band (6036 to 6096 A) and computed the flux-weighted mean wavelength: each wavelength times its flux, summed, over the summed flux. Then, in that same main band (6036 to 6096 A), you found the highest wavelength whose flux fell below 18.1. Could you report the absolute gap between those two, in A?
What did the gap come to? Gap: 23.9 A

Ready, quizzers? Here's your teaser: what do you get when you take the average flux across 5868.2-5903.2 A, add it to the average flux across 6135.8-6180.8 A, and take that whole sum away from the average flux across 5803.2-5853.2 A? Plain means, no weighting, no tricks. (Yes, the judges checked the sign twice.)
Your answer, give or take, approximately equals -12.1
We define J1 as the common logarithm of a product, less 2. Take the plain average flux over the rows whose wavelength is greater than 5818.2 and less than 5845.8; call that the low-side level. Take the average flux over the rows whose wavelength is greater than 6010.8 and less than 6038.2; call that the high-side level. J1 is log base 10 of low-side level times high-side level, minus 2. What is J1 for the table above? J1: 0.528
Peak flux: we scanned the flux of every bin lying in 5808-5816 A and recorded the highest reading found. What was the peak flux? 19.08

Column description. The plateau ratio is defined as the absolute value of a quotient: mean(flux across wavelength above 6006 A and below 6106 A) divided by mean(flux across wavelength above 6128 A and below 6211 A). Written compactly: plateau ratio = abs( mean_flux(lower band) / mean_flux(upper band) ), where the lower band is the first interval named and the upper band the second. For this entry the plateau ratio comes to 1.07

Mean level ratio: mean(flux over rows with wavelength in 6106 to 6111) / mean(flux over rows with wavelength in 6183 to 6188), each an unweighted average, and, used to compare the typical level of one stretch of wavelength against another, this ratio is 1.03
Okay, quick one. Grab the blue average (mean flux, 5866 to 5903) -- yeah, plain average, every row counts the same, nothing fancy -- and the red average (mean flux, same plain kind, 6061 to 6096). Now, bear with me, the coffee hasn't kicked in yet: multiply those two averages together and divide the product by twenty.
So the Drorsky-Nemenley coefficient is 13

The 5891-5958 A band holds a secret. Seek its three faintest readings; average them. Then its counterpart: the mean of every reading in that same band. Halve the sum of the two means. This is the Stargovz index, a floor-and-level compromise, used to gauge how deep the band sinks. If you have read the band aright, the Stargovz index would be 12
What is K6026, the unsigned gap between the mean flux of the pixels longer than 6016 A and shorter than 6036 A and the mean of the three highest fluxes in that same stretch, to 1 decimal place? 0.4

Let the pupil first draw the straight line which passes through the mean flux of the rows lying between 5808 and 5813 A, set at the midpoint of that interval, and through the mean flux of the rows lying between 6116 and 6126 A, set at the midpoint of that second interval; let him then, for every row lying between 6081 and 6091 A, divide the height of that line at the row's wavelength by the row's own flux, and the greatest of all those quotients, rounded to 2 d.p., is 0.95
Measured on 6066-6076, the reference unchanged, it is 0.93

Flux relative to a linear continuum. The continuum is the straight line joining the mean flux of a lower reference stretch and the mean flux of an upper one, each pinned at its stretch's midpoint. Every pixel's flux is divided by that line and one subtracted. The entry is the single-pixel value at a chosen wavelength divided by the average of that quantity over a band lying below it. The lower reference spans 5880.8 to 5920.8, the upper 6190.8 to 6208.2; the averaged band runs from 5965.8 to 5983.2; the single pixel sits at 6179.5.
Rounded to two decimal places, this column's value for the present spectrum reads 0.34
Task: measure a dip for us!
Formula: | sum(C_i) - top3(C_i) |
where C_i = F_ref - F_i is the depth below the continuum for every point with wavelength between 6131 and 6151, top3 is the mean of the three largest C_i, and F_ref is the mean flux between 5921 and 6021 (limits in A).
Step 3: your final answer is 3.7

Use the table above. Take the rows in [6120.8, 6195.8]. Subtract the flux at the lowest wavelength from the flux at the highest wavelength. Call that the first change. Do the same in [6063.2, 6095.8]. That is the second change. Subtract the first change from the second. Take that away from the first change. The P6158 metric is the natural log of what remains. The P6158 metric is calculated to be 2.1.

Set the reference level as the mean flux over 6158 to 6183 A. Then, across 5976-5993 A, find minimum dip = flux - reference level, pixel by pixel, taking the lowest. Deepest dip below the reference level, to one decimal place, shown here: 1.0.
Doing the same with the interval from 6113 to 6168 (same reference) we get -6.0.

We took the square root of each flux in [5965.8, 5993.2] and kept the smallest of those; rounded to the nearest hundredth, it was 4.10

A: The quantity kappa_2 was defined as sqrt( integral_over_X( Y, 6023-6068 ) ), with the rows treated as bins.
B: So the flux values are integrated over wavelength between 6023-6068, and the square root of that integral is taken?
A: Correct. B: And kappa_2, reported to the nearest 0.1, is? 29.0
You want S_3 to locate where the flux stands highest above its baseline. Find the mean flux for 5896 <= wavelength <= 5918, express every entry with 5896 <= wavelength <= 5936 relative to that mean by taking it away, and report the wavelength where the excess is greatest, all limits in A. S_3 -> 5924.5 A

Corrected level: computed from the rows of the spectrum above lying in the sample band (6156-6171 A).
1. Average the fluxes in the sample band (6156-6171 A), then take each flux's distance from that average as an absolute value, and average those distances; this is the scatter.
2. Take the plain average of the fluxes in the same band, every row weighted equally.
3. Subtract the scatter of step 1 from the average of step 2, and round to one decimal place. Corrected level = 12.6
